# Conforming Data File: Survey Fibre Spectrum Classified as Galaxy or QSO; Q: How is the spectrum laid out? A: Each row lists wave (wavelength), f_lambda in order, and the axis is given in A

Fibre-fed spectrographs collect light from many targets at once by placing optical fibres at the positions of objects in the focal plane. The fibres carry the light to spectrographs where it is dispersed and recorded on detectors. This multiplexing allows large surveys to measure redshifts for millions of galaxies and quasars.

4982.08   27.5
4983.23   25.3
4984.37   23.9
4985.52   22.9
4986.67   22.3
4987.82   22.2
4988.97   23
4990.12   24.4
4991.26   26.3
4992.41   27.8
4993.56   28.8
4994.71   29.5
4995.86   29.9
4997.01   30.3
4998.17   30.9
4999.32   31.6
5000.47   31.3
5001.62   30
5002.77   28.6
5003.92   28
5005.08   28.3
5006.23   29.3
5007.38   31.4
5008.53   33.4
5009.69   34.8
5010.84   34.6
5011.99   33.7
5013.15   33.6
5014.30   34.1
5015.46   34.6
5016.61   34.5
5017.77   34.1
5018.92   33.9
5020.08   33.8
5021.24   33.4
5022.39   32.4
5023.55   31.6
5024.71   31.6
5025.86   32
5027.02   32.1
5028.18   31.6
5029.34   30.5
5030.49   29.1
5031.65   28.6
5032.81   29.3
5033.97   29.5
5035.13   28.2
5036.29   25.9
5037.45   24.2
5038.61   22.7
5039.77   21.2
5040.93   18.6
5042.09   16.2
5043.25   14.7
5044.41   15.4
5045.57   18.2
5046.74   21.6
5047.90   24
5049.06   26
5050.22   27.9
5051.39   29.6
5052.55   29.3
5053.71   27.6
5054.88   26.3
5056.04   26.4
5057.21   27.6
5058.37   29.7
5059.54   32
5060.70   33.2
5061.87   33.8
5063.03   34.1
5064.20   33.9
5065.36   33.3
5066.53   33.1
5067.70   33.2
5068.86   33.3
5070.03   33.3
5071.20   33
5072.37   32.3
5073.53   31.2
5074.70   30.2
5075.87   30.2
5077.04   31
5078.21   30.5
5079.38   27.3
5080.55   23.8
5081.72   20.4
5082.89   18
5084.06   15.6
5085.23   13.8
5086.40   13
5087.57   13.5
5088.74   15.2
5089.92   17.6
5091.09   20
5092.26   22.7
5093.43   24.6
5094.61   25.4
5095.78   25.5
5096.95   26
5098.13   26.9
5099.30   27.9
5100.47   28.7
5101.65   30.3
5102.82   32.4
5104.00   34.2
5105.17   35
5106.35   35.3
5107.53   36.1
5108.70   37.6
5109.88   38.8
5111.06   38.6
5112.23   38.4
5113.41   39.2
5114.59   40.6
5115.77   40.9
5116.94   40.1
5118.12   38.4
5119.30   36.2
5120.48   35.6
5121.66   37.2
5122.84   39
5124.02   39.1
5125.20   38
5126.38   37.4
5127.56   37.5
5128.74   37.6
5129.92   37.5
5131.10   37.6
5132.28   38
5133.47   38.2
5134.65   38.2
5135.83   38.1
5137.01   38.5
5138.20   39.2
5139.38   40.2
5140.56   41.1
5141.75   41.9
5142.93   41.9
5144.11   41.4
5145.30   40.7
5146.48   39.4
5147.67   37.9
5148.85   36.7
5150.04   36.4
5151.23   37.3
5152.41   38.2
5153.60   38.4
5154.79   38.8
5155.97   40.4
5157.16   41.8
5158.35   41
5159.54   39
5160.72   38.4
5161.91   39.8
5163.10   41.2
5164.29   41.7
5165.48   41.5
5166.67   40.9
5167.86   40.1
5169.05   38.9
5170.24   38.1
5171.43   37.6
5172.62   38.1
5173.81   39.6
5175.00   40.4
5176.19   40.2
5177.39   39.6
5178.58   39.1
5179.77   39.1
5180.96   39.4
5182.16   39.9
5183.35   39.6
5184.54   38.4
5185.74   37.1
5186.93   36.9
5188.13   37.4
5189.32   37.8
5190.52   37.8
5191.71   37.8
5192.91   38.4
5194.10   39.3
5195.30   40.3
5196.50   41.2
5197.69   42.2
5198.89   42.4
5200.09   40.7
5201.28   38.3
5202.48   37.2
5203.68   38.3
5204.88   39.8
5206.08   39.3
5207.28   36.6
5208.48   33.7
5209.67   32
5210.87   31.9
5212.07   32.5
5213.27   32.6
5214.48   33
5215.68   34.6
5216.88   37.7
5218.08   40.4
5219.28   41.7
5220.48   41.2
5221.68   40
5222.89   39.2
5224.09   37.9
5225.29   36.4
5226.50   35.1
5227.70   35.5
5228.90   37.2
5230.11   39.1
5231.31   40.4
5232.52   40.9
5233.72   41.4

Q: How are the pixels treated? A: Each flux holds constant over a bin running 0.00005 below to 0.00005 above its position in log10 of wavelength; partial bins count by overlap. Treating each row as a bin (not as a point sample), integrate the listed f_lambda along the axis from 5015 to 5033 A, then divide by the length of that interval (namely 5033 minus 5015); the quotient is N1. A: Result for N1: 32.1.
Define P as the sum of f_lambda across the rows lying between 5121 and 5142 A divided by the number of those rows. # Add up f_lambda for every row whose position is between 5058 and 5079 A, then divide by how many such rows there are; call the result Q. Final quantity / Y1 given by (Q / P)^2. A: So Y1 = 0.7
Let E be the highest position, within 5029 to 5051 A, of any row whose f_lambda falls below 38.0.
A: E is 5050.22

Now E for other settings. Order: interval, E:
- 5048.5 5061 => 5060.70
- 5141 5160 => 5151.23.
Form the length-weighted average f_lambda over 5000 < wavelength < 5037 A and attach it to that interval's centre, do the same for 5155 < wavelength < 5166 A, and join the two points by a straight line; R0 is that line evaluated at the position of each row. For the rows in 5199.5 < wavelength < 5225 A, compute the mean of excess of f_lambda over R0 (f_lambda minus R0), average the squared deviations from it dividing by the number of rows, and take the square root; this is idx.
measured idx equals 3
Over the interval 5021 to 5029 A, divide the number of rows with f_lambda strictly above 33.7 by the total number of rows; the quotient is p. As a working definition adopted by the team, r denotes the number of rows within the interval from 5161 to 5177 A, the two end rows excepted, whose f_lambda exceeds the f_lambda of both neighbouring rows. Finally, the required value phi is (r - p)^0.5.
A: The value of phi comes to 1.4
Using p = 0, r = 2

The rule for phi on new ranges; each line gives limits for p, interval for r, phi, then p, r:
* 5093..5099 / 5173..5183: 1.0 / 0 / 1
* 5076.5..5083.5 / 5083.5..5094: 0.0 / 0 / 0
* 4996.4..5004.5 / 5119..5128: 1.0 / 0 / 1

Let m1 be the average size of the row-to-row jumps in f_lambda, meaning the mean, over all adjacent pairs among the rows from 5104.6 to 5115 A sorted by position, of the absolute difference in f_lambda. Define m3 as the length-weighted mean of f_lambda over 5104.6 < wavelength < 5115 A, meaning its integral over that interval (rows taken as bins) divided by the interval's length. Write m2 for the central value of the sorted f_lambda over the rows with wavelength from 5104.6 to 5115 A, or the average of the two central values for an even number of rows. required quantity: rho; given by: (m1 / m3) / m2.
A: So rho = 0.0006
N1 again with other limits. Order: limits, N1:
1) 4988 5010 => 29.2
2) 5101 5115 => 36.3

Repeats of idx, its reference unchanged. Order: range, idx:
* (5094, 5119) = 5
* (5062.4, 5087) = 7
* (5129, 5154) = 2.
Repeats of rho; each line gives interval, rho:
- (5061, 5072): 0.0002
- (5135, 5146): 0.0004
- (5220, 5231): 0.0009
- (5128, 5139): 0.0002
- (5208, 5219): 0.0011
